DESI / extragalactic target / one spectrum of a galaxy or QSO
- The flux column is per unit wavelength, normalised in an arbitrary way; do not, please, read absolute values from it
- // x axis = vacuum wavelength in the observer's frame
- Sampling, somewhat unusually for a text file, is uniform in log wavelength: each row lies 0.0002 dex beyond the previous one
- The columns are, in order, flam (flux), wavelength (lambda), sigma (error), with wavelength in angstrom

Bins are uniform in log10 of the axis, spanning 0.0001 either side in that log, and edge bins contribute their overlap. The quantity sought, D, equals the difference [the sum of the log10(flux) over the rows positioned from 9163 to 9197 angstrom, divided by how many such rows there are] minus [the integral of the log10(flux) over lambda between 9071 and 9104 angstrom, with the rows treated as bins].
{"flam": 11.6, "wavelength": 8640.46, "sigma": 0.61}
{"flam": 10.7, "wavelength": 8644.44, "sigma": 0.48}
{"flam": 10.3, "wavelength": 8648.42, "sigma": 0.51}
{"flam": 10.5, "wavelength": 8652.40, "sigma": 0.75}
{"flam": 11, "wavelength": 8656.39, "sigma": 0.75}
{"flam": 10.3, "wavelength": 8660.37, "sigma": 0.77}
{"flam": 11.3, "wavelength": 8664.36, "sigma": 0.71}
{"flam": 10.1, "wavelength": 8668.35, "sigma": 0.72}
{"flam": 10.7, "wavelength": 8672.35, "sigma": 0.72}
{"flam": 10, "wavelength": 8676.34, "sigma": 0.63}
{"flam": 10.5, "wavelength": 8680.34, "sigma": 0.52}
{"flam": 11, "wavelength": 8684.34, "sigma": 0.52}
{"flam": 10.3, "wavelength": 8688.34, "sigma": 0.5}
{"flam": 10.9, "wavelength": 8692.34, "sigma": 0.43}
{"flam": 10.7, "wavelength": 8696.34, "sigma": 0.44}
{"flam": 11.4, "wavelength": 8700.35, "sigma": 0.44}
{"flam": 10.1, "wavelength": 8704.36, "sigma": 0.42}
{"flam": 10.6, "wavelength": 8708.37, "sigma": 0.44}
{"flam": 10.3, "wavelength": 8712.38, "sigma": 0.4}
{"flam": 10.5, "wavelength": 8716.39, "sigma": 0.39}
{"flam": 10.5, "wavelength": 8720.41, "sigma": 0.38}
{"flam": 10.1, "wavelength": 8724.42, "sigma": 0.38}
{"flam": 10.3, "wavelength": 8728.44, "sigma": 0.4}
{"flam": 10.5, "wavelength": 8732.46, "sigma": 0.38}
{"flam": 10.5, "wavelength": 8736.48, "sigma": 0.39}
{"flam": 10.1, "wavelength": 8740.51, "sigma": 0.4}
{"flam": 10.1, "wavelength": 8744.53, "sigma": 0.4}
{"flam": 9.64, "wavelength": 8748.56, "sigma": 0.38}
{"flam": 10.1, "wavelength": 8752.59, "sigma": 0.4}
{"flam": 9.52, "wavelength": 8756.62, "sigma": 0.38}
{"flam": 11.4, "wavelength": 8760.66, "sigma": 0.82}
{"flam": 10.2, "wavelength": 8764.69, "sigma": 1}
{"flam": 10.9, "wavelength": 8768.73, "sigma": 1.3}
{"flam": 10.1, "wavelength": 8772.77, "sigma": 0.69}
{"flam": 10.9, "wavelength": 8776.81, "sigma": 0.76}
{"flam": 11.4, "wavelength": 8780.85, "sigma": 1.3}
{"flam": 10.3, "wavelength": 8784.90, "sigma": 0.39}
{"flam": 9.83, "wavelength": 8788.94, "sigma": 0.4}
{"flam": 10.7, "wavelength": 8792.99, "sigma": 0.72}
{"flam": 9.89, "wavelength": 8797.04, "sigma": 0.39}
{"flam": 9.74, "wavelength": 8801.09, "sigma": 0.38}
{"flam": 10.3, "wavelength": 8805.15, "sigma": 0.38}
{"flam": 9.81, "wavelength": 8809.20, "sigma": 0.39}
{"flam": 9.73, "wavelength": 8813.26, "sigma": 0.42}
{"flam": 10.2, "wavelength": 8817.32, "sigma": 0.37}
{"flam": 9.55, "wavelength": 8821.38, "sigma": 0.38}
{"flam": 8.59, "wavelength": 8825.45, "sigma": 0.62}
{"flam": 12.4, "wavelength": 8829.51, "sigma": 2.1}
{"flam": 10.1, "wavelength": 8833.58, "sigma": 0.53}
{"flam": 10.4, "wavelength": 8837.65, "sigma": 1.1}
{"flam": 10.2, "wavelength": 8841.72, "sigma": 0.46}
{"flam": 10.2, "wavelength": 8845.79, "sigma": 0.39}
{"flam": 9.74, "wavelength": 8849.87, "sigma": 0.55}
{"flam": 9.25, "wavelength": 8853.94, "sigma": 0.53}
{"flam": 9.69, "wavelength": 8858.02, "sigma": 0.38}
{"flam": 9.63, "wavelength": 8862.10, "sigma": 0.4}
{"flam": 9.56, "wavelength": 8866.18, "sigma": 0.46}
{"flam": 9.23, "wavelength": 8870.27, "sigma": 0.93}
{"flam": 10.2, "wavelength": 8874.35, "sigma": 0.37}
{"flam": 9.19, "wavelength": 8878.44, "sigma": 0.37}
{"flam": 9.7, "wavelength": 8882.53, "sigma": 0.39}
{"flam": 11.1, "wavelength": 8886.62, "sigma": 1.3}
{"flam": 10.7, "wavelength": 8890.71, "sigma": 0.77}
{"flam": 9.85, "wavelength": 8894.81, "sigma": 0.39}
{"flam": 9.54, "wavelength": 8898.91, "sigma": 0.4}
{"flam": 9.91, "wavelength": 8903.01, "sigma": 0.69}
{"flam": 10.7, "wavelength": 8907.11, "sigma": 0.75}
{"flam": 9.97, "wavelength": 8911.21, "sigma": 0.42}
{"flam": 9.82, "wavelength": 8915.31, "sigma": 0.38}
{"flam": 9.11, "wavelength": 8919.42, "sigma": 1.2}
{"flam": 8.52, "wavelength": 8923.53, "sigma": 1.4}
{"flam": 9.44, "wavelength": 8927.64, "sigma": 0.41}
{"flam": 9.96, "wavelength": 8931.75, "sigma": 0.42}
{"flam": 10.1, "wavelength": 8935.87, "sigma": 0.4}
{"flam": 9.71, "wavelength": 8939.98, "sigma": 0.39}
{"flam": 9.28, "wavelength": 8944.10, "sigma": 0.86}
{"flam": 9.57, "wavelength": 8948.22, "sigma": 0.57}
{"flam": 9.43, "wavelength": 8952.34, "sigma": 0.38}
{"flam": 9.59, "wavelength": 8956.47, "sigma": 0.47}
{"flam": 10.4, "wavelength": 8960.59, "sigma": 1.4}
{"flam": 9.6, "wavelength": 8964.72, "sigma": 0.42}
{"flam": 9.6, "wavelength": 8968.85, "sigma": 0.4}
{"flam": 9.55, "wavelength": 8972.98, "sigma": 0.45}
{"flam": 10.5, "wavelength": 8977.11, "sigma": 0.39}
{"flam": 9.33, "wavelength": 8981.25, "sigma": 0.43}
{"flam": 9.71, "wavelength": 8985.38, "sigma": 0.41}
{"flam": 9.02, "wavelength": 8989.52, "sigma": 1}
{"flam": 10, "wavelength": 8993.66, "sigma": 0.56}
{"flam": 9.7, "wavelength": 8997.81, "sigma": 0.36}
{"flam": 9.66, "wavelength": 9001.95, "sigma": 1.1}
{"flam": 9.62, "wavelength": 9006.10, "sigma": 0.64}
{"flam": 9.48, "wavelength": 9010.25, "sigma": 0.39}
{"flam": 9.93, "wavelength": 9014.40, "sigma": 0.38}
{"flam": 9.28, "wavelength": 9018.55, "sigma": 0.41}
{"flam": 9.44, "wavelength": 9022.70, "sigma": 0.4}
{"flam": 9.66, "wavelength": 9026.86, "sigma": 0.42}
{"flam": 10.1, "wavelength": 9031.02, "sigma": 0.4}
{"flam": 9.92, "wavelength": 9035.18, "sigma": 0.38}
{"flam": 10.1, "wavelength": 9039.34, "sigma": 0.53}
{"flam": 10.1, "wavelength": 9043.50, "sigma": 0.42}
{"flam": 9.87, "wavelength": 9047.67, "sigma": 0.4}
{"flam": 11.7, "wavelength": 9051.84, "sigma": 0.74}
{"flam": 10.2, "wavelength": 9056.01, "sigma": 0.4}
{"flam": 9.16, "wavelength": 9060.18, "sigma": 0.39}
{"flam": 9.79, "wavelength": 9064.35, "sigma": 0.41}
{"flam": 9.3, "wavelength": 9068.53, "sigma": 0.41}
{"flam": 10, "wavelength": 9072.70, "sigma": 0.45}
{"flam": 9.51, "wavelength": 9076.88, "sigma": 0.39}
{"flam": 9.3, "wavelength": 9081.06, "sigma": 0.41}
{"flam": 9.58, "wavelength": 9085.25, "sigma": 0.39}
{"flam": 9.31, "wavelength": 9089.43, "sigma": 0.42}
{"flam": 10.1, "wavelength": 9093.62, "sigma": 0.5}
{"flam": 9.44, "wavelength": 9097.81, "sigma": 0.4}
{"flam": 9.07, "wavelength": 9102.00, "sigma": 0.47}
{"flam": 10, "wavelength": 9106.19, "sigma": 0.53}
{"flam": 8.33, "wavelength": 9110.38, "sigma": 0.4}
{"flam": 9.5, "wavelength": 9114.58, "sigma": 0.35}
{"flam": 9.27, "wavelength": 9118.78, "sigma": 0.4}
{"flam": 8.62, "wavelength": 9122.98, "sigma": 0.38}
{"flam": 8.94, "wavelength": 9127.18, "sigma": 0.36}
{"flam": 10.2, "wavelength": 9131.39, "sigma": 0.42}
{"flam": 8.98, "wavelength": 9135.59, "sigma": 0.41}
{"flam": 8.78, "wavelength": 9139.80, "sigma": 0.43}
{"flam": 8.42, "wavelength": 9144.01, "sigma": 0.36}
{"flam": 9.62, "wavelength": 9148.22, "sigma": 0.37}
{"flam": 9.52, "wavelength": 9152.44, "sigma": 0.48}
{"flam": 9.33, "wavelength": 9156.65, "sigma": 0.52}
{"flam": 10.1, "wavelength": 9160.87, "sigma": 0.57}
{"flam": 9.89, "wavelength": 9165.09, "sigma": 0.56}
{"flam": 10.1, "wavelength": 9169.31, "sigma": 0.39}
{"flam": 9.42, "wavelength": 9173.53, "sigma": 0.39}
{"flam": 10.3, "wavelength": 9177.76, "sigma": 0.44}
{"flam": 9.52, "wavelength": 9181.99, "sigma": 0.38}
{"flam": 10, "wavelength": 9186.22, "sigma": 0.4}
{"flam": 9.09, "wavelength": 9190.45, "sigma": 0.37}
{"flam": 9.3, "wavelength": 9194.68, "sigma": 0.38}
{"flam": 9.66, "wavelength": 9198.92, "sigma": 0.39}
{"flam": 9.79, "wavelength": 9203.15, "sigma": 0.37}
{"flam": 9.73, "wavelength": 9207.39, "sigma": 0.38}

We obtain -31.3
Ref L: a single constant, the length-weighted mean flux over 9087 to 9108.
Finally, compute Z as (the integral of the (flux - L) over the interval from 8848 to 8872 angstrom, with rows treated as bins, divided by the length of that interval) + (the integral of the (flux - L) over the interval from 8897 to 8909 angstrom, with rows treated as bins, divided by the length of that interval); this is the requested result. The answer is 0.4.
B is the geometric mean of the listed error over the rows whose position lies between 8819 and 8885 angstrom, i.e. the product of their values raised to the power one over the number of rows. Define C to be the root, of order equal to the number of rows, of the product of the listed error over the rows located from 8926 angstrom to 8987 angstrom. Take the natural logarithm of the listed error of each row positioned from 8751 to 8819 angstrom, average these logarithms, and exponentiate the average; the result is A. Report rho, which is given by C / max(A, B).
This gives 0.87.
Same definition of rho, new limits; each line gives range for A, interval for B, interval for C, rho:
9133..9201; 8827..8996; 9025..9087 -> 0.77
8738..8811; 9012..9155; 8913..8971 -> 1.04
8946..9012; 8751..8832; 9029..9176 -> 0.74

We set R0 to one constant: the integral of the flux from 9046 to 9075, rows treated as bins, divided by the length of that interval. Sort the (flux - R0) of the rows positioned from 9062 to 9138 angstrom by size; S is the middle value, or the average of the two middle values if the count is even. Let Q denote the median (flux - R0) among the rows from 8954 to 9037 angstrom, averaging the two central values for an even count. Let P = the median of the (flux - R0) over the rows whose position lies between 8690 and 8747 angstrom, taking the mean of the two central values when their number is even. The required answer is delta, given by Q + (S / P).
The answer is -1.6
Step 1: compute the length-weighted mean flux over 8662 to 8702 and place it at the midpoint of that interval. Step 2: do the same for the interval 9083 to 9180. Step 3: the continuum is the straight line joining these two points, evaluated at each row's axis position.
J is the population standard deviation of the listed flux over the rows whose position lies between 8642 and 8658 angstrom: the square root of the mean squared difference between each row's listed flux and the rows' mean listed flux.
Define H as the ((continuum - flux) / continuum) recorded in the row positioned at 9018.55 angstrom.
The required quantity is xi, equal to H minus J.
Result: -0.21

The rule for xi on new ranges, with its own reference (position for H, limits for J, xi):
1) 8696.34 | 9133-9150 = -0.44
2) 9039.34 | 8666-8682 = -0.33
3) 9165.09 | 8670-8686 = -0.42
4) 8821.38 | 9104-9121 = -0.53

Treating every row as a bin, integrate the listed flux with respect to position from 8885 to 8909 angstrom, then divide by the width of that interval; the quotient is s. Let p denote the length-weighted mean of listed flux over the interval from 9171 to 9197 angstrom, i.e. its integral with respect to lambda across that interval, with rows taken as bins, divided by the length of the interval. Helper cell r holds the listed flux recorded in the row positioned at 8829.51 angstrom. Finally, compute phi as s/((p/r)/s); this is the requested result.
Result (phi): 136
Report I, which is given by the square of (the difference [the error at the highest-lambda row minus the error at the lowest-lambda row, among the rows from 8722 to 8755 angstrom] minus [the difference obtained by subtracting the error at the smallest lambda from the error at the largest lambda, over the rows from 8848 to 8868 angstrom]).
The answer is 0.012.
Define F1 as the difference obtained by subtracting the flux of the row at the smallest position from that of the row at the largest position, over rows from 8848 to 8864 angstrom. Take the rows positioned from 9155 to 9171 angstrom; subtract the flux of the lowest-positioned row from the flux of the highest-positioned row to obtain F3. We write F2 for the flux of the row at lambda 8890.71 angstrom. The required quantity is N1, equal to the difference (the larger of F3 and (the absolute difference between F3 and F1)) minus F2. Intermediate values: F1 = -0.11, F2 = 10.7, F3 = 0.8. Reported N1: -9.8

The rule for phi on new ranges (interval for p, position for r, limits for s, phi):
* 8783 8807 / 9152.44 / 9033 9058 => 100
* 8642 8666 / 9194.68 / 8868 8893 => 87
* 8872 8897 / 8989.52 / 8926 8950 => 84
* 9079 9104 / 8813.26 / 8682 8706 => 119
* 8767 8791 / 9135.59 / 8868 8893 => 85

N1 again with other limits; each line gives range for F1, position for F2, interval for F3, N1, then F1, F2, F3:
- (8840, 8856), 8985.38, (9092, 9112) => -8.9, -0.95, 9.71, -1.8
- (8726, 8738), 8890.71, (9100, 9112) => -9.8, 0.20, 10.7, -0.7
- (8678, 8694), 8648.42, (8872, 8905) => -9.6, 0.40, 10.3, -0.3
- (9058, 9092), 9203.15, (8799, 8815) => -9.6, 0.15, 9.79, 0.0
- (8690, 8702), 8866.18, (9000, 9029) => -9.1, 0.50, 9.56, 0.0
